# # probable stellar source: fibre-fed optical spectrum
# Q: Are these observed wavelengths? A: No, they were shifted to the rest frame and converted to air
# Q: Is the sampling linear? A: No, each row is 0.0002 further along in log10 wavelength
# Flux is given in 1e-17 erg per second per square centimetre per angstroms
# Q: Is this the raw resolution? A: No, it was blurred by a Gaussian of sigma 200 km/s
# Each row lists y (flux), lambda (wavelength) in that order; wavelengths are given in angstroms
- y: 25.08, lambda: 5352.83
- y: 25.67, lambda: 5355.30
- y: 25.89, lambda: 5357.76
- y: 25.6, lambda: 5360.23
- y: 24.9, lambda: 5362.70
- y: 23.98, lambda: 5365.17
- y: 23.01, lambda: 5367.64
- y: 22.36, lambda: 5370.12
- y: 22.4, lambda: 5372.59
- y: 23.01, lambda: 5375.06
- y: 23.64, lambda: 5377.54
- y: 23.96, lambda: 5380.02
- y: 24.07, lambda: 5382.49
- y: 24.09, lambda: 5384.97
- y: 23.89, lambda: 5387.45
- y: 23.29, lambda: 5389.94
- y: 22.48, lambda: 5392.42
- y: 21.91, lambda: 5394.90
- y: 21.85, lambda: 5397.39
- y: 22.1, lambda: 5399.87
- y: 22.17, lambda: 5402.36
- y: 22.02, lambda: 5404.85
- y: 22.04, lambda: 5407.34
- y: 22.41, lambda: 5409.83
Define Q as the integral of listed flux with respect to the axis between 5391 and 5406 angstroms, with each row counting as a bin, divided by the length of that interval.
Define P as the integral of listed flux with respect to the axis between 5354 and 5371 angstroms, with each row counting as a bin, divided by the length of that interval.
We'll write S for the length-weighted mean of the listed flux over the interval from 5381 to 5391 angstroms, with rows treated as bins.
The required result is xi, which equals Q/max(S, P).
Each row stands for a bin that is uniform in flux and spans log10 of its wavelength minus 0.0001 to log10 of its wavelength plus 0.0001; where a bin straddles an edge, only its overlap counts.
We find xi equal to 0.90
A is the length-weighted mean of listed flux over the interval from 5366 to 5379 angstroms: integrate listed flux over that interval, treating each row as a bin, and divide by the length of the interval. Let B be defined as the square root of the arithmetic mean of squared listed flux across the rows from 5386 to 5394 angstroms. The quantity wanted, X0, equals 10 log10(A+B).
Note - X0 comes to 16.6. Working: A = 22.9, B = 23.2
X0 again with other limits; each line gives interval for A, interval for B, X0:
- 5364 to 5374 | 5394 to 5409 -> 16.5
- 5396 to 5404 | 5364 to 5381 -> 16.6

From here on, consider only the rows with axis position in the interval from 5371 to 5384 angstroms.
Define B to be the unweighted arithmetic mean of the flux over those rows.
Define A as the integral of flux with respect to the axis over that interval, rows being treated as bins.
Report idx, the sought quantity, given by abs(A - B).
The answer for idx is 281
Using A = 304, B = 23.4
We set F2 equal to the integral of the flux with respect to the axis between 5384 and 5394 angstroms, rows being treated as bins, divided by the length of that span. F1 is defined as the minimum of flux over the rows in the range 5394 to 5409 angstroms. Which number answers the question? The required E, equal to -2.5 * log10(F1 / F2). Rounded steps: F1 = 21.85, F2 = 23.4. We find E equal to 0.073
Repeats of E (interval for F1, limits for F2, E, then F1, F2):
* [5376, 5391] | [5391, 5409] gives -0.057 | 23.29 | 22.1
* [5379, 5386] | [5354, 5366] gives 0.057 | 23.96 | 25.2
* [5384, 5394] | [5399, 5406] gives -0.019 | 22.48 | 22.1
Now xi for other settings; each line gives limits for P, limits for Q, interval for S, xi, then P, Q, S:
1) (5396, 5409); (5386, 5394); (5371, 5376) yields 1.02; 22.0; 23.2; 22.7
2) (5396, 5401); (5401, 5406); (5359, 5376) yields 0.93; 22.0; 22.1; 23.6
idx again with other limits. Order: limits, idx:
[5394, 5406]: 242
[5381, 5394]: 282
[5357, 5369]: 270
